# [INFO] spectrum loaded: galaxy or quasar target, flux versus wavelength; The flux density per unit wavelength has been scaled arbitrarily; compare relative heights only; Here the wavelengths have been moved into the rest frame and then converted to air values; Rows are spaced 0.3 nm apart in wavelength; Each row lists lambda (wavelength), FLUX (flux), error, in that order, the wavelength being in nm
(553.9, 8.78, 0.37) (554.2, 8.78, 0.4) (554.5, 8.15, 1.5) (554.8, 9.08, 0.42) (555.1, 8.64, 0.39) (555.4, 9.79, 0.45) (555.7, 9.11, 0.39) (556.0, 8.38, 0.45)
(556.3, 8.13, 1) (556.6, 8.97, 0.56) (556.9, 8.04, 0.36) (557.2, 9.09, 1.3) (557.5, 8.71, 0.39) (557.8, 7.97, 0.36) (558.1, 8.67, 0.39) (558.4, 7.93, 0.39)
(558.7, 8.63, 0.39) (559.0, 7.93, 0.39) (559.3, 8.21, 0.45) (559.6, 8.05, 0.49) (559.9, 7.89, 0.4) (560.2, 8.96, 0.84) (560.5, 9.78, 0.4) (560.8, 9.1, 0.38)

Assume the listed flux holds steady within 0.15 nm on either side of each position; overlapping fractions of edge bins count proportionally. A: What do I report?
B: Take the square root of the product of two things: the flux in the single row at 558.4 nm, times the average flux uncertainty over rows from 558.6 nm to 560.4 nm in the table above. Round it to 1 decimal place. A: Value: 2.0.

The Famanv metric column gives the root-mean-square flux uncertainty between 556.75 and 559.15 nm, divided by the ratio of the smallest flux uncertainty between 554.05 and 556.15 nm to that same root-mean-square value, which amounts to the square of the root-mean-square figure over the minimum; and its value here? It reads 0.9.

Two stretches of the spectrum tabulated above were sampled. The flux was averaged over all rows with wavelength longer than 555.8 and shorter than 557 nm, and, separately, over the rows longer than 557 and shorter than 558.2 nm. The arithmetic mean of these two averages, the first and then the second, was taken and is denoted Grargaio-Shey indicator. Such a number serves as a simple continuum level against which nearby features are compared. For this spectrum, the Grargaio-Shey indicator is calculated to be 8.50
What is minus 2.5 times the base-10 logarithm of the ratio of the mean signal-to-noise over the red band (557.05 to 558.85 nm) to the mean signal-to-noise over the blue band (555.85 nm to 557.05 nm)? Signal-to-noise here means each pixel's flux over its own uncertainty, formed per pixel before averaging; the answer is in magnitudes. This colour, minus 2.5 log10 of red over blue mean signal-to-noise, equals -0.2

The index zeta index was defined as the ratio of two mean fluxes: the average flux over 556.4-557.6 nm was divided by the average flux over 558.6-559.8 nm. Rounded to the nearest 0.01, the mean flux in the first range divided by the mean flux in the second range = 1.06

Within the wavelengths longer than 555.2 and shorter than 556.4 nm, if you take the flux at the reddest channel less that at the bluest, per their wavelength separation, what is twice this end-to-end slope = -4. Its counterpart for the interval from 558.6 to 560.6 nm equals 1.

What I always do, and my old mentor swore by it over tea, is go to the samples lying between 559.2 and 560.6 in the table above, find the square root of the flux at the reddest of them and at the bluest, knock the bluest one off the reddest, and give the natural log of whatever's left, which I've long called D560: -1.34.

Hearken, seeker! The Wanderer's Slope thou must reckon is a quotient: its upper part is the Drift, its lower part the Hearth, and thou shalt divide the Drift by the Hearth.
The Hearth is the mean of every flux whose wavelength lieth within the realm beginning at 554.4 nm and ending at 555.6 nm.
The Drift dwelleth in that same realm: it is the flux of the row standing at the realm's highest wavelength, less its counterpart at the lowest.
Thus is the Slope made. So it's 0.18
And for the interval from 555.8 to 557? -0.04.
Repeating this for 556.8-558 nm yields -0.01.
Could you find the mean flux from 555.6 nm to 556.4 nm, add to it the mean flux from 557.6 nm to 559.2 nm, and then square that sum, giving 281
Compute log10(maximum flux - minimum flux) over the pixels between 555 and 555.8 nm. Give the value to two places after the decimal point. 0.06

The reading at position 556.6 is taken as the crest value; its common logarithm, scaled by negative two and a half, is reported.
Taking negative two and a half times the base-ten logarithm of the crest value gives -2.38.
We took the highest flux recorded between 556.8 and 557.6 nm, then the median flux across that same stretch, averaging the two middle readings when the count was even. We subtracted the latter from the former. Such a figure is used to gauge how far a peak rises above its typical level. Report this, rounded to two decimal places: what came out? 0.38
